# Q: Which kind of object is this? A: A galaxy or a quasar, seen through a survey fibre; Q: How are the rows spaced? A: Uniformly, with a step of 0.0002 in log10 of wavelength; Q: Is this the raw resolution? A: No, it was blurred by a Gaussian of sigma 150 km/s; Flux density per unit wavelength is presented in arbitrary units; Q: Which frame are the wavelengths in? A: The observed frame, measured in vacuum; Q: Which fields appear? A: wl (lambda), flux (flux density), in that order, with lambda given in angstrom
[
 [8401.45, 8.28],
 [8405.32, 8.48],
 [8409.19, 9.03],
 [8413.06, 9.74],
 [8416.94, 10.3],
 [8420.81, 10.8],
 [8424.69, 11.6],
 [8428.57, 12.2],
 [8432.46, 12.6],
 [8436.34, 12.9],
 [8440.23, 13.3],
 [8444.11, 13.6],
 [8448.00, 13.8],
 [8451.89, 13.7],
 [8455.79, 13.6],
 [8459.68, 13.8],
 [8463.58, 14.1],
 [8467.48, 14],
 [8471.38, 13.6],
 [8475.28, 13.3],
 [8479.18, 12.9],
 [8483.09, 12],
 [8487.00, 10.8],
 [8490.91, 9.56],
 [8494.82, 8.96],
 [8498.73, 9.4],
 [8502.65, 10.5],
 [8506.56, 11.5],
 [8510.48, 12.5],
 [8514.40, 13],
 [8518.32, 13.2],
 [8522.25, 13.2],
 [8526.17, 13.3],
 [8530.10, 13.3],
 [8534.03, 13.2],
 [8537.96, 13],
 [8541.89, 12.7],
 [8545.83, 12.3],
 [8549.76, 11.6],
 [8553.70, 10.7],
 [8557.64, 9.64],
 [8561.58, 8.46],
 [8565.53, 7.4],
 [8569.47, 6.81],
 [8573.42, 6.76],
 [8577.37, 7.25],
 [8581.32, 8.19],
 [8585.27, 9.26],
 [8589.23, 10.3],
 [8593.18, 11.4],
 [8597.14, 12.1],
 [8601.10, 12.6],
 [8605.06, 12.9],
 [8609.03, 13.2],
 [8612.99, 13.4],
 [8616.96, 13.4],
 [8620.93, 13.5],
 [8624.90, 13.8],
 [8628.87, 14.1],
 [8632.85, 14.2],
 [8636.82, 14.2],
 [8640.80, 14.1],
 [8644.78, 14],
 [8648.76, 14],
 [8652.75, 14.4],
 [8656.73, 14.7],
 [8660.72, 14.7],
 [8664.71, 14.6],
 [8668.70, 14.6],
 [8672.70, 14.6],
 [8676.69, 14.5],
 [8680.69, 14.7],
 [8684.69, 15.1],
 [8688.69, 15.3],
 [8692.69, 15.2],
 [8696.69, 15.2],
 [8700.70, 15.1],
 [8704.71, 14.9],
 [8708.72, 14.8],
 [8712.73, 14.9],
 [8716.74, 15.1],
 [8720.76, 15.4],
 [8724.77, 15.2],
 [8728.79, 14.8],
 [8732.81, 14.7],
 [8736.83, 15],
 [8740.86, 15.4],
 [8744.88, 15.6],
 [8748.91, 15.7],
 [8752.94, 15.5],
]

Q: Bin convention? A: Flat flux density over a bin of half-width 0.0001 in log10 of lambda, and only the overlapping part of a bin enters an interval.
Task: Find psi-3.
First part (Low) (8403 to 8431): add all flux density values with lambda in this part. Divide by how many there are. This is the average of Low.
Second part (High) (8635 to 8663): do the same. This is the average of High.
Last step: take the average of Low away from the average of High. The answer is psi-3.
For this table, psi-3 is 4.0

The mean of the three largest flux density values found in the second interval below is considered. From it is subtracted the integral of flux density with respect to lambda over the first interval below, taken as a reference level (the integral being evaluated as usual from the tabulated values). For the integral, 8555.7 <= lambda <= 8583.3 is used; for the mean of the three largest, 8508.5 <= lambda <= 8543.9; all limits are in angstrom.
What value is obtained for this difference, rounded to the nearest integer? -202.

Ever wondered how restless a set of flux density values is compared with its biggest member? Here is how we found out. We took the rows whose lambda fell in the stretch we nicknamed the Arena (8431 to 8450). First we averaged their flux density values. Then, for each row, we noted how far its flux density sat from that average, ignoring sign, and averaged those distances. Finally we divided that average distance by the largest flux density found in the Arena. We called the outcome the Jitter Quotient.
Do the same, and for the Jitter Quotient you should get 0.028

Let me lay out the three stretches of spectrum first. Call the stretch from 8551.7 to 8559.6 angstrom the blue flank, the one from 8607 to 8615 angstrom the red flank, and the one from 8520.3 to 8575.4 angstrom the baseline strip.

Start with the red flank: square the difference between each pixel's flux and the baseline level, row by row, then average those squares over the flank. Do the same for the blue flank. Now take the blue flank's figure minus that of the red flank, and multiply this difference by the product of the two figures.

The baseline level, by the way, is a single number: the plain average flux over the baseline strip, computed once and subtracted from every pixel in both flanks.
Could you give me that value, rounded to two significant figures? -23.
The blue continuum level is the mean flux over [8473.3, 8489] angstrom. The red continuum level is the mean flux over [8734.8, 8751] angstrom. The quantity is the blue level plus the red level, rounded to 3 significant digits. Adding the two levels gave 27.7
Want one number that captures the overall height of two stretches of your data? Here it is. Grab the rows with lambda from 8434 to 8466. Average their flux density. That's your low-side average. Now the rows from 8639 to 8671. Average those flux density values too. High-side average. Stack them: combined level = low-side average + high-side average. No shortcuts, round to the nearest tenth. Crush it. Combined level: 28.0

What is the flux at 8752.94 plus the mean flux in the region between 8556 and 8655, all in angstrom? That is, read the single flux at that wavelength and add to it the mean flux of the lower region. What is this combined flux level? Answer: 27.1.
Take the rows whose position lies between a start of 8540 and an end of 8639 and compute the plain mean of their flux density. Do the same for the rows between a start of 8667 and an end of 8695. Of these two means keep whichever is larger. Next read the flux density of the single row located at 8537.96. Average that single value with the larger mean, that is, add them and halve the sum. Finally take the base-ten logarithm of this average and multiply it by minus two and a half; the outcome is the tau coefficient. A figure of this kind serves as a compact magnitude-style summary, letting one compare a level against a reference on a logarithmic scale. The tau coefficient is -2.86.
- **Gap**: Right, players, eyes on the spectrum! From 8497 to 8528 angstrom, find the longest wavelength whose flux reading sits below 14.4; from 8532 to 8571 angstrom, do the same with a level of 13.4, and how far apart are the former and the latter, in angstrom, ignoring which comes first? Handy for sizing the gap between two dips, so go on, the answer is 43.3 angstrom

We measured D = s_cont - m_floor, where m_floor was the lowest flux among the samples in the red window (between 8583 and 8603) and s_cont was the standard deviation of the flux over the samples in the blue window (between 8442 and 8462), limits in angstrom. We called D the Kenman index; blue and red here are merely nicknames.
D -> -9.2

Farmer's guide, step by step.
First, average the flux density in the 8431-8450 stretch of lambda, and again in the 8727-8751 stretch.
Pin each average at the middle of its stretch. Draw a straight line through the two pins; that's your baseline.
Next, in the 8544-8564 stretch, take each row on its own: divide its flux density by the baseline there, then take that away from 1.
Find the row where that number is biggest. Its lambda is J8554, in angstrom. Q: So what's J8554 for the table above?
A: 8561.58 angstrom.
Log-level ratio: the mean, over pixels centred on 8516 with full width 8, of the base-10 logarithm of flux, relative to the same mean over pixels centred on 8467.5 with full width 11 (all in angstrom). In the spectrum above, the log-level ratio 0.98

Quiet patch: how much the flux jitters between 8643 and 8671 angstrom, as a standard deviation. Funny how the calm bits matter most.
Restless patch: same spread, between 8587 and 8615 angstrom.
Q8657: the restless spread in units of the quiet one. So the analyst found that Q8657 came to 3.6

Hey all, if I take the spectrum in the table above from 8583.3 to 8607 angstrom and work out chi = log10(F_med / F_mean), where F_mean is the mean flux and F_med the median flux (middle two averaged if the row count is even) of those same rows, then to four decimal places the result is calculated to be 0.0121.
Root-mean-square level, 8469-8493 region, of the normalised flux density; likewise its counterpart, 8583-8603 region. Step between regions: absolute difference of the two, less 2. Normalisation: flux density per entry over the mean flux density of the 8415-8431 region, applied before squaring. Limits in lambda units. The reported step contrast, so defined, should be -1.92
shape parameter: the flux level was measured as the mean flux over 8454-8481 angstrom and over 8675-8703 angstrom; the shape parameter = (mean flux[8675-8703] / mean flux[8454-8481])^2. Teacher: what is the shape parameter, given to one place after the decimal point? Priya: 1.2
